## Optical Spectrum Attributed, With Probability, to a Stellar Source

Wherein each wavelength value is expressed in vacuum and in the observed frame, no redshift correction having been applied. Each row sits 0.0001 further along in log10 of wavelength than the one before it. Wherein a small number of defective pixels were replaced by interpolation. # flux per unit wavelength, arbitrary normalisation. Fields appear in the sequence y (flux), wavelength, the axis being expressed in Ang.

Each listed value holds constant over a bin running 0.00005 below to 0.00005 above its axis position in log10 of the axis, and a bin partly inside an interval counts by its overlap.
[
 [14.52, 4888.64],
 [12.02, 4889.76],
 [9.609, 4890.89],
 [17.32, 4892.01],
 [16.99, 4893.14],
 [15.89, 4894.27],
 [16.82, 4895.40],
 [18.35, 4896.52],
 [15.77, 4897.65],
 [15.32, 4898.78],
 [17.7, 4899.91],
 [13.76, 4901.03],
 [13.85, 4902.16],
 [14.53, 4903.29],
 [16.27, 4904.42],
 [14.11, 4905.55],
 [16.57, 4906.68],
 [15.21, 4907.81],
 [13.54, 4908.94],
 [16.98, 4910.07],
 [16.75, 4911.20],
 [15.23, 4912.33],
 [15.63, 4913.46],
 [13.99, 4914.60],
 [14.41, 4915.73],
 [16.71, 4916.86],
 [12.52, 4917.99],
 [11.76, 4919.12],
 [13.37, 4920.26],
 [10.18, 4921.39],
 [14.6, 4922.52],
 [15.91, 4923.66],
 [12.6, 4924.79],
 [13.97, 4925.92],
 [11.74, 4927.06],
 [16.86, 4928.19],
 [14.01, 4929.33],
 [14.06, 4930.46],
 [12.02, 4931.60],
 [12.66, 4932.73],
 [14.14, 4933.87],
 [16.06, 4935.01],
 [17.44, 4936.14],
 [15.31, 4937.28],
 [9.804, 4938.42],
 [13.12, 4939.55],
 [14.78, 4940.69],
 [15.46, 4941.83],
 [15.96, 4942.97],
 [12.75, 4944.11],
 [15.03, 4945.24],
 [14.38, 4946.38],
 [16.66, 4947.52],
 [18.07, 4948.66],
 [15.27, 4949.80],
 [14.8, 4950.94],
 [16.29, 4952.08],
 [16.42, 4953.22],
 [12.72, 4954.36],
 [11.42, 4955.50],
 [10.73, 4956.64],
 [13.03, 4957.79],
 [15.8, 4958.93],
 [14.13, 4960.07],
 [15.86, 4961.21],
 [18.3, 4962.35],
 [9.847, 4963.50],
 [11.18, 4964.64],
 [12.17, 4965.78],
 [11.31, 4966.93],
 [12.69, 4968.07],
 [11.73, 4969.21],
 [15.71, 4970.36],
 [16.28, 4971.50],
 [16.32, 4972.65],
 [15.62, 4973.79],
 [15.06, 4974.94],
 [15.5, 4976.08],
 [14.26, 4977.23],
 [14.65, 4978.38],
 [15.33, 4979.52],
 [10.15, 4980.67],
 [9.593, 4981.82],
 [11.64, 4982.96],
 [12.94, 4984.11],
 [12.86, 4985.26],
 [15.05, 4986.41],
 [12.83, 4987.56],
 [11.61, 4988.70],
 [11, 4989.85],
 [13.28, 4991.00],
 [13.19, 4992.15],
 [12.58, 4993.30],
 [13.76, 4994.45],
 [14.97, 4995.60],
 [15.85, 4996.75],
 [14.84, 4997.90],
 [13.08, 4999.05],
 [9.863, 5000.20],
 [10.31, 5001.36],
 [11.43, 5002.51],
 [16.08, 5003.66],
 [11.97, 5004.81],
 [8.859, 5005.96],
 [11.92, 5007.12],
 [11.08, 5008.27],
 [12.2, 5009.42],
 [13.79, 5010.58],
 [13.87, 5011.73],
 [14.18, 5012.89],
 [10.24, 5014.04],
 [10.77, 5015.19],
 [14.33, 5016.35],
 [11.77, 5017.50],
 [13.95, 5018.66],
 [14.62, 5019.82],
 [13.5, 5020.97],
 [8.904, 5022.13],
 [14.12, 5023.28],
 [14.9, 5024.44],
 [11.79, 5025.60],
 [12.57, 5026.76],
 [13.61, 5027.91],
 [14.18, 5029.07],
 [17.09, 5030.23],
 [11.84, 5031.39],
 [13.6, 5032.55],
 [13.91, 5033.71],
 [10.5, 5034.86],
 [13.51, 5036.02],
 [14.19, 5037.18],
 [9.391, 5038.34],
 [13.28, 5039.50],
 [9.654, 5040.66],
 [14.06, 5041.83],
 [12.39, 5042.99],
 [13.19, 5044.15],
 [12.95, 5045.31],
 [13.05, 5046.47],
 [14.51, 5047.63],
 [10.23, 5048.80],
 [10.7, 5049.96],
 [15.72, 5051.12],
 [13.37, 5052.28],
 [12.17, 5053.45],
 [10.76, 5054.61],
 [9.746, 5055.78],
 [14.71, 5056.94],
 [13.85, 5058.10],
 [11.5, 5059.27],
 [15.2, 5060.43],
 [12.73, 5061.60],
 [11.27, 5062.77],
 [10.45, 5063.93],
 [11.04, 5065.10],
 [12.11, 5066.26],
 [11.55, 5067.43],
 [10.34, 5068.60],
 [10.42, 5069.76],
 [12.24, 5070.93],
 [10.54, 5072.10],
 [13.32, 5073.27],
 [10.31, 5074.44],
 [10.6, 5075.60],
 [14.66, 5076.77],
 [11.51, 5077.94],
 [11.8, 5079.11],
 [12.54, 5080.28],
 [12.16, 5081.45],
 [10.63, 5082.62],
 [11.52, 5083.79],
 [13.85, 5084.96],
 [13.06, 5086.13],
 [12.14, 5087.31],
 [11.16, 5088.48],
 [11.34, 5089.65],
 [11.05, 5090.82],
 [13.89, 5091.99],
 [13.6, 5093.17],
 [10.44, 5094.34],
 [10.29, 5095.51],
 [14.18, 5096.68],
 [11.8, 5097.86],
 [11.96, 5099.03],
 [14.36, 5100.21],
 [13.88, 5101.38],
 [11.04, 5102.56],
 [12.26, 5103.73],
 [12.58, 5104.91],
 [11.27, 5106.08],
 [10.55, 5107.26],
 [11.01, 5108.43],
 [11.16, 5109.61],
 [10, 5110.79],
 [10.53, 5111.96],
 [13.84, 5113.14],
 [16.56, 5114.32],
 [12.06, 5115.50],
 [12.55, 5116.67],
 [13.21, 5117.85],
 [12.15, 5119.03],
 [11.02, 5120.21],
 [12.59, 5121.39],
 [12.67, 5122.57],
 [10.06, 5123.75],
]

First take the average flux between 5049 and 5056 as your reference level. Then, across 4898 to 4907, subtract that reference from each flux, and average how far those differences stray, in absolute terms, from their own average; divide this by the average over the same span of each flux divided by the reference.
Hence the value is 1.0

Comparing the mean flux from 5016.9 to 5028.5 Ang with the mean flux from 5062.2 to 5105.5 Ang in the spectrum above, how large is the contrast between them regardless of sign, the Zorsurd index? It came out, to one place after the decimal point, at 1.0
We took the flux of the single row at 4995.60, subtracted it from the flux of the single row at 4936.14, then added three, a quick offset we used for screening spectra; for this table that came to 5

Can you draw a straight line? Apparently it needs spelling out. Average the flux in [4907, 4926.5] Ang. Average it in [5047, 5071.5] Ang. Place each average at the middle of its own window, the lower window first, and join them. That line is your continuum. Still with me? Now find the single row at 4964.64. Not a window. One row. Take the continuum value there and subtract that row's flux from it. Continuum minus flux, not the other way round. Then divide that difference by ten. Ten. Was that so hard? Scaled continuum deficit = 0.24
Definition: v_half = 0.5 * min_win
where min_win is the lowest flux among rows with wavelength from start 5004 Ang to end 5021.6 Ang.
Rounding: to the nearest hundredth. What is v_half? 4.43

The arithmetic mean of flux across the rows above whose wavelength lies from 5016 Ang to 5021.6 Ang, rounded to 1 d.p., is 13.6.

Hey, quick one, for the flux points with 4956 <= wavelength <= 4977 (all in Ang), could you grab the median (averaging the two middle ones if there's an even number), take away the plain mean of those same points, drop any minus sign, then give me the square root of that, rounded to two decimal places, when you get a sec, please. 0.80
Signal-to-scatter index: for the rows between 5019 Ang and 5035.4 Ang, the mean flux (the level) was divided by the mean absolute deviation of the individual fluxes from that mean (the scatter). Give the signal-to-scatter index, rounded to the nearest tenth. 8.8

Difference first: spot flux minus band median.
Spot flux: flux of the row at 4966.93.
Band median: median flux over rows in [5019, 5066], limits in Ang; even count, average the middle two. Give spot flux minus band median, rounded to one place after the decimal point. -1.8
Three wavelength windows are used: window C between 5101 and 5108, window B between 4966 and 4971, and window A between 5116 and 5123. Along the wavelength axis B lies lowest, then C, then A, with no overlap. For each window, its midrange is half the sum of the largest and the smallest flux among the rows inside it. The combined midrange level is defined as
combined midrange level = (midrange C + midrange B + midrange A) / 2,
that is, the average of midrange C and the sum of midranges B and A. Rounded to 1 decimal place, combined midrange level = 18.9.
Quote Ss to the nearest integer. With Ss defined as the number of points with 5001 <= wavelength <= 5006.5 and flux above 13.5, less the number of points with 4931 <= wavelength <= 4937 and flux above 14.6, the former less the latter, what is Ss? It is -1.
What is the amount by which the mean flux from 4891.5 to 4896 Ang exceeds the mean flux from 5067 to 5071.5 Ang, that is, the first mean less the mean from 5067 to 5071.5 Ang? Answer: 5.6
